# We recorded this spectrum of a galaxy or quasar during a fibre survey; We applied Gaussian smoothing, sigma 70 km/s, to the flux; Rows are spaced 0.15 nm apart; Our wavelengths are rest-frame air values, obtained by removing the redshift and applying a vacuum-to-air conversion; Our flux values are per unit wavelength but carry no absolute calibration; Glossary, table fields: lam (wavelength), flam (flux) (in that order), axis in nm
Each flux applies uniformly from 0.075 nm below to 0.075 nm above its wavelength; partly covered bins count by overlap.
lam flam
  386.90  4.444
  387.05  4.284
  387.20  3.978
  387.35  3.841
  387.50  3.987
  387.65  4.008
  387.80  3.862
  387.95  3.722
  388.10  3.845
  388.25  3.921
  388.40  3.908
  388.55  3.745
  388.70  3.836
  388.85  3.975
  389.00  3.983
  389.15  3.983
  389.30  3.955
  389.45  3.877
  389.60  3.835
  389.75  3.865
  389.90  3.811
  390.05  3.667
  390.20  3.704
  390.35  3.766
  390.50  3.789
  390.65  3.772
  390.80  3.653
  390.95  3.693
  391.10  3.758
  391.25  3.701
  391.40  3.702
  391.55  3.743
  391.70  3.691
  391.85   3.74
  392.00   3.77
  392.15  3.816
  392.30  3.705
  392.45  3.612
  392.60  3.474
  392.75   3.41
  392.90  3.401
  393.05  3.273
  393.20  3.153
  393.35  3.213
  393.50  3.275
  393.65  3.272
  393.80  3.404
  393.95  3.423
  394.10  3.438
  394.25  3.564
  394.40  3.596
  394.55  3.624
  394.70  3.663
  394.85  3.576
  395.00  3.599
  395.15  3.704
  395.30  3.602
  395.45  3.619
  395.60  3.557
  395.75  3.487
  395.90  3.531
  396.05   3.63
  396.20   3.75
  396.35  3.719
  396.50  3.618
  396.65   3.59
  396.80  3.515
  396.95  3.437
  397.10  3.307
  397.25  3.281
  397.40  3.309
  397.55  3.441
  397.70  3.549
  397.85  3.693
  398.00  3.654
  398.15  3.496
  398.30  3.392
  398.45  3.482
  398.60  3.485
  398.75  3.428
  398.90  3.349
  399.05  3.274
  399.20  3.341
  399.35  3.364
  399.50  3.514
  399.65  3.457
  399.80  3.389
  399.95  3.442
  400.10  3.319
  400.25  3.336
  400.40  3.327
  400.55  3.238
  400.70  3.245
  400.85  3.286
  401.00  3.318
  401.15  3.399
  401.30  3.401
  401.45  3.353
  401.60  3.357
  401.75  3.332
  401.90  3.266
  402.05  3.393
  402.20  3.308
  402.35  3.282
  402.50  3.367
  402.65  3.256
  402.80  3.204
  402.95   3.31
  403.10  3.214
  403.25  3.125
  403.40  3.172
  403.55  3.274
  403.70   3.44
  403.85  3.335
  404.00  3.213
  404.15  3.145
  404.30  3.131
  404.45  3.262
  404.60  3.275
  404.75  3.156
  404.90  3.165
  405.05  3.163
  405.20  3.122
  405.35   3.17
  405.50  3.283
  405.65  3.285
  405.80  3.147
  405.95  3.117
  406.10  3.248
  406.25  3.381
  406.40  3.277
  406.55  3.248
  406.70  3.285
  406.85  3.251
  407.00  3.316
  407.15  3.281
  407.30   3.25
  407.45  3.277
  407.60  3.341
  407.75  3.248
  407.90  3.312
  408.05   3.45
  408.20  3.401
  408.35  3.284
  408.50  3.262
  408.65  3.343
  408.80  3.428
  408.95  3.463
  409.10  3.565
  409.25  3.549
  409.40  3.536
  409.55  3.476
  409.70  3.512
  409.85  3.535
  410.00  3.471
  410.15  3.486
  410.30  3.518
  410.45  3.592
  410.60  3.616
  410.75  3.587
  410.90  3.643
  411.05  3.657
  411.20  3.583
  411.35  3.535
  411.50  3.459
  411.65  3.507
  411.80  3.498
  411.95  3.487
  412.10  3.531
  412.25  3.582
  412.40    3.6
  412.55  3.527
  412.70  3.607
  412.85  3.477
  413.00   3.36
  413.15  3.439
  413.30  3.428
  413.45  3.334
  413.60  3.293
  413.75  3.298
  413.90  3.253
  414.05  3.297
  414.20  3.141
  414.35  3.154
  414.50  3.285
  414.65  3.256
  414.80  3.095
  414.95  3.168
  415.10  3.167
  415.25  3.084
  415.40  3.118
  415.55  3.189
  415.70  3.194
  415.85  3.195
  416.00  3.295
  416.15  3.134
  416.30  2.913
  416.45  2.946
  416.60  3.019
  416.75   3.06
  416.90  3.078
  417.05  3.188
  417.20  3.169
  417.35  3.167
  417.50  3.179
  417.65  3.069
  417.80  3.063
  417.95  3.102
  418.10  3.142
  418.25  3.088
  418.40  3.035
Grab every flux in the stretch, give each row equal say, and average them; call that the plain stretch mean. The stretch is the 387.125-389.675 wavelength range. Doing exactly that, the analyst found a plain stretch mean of 3.90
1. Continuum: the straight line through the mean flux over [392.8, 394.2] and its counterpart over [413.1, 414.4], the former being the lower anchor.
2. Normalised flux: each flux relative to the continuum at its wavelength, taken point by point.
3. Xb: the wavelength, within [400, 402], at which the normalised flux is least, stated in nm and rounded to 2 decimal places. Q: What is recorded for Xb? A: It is 400.55 nm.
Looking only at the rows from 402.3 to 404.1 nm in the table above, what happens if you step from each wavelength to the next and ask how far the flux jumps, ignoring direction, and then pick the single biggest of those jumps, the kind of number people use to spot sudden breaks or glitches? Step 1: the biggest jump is 0.17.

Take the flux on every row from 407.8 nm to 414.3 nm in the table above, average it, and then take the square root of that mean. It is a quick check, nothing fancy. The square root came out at 1.86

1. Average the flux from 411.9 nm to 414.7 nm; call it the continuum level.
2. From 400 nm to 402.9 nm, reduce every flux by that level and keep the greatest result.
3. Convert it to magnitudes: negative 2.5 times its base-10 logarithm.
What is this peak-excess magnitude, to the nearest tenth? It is 4.6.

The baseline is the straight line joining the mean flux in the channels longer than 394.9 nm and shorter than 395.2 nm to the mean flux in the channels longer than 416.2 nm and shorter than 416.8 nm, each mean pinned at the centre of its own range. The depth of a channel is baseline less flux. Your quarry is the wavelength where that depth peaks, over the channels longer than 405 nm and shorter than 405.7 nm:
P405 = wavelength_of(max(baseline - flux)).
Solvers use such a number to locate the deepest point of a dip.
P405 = 405.20 nm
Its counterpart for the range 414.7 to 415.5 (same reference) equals 414.80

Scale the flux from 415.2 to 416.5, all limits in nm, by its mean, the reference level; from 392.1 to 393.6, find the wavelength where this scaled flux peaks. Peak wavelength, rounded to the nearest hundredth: 392.15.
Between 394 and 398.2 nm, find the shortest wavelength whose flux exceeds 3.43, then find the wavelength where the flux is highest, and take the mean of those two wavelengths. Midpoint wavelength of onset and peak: 395.15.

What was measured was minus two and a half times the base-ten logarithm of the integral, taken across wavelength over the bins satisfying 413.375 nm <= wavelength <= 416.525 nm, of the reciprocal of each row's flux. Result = 0.01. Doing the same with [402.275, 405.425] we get 0.03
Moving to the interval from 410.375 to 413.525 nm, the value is 0.12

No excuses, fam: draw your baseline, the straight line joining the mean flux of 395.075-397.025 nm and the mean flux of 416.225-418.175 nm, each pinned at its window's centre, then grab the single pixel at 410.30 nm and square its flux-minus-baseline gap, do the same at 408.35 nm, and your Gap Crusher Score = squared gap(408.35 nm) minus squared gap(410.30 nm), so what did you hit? -0.071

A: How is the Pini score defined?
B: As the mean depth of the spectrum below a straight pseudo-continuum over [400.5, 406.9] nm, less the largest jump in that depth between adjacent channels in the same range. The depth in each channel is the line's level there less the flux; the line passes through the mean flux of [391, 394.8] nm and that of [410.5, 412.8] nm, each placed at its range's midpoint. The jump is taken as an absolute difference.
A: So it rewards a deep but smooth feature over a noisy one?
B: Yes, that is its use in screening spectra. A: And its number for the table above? 0.12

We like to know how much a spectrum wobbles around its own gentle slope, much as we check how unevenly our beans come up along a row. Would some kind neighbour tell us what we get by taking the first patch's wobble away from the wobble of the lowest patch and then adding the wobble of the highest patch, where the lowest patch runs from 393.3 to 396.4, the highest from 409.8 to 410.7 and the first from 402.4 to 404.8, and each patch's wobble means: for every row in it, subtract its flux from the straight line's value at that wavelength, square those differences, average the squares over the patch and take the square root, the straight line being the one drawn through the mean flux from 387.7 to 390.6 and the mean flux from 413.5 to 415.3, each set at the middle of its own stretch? 0.21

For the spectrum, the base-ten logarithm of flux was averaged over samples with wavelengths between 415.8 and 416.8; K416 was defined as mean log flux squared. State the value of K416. 0.24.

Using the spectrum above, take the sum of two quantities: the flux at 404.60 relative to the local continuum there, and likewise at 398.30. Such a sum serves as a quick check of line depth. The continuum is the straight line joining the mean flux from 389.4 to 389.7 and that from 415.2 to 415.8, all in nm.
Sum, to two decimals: 1.89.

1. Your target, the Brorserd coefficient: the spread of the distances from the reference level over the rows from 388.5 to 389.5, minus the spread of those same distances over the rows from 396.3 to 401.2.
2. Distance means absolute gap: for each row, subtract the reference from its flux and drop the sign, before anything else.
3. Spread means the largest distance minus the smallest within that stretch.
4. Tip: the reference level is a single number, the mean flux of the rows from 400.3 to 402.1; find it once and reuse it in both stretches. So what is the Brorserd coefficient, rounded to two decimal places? -0.15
